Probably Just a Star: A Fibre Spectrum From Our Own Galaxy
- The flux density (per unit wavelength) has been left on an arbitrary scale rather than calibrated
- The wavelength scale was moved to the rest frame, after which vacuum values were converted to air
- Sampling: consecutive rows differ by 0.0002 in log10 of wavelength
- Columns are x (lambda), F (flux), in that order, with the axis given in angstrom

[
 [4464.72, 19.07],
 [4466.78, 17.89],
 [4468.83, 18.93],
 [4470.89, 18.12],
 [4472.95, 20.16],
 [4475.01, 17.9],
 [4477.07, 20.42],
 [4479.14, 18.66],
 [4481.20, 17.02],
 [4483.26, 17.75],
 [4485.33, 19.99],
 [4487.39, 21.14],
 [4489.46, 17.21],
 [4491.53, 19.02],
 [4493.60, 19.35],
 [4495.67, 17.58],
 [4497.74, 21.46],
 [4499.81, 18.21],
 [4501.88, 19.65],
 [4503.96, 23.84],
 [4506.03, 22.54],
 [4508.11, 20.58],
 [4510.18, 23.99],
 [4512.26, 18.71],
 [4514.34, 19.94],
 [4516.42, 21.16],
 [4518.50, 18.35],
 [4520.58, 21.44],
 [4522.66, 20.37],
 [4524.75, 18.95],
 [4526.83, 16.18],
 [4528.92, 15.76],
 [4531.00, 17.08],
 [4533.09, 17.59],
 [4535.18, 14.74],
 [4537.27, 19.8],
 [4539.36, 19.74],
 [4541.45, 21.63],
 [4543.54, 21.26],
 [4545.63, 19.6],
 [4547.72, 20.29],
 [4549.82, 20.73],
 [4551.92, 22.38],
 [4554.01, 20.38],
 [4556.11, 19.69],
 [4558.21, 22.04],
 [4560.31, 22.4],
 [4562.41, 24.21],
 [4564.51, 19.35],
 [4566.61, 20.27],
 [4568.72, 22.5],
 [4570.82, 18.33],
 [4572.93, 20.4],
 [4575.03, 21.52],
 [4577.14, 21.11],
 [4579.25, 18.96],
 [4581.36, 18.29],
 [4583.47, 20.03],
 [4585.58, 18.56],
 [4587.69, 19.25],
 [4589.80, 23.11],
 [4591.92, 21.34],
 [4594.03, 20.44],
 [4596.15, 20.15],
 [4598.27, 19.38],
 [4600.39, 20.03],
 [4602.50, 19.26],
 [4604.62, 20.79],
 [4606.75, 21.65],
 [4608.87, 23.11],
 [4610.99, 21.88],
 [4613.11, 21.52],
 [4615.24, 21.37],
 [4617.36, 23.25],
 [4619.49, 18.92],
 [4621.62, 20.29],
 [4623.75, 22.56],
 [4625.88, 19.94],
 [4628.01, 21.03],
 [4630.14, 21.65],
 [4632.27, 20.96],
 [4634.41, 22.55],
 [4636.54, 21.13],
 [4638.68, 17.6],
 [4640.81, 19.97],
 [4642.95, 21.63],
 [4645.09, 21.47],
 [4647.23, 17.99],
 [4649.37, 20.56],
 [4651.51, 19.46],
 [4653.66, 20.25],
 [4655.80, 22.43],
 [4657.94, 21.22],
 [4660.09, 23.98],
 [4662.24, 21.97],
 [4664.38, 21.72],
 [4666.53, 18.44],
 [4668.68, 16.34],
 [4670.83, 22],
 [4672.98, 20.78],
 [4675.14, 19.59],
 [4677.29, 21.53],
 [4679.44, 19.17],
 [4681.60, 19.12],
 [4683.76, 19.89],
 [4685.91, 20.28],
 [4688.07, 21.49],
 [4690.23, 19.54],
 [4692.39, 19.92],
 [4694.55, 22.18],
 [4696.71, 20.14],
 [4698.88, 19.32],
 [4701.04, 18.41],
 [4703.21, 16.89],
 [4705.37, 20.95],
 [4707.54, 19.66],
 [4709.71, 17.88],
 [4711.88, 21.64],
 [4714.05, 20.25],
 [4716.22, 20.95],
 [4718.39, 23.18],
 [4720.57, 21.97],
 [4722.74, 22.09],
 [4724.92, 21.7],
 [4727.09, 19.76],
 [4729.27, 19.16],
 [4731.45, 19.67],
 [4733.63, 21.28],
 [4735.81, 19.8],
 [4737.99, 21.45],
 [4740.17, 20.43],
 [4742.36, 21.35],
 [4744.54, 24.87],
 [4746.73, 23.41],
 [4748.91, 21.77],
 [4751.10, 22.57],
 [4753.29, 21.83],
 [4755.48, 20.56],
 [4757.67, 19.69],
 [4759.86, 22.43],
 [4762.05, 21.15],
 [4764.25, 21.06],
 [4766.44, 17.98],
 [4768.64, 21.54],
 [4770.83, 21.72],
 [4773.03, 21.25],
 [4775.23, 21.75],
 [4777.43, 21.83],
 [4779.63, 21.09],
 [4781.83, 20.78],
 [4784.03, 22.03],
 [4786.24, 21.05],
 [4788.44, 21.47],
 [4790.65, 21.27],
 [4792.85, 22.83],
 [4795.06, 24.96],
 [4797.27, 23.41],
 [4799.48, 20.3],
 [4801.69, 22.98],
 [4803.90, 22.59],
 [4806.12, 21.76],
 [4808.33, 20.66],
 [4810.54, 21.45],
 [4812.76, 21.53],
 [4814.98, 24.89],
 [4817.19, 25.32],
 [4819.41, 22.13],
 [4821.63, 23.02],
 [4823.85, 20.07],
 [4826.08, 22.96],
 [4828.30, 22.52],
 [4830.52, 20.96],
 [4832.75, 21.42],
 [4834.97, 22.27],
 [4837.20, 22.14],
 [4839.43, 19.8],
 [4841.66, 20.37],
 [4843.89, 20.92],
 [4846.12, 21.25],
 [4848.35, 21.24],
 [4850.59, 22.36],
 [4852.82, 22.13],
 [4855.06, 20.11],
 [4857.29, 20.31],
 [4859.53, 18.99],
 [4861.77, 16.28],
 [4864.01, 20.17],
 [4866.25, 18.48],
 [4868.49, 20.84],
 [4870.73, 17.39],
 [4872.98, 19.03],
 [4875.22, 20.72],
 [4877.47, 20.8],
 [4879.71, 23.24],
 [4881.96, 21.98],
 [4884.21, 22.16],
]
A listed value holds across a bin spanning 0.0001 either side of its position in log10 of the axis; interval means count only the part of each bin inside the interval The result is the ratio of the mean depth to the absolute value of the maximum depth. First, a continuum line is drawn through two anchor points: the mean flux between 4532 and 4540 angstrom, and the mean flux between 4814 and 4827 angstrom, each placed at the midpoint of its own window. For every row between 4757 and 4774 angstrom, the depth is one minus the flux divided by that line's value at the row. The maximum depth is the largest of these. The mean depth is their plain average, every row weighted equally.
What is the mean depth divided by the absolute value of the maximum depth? 0.3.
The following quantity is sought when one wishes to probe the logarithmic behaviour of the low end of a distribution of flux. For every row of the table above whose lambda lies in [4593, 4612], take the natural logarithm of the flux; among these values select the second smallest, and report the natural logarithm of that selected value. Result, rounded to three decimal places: 1.087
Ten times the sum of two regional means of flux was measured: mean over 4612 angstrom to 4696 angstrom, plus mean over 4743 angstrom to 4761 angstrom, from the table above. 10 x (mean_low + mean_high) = 428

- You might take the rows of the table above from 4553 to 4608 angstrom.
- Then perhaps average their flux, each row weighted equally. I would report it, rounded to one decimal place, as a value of 20.5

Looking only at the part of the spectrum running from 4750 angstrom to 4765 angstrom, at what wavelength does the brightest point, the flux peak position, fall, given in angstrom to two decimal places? 4751.10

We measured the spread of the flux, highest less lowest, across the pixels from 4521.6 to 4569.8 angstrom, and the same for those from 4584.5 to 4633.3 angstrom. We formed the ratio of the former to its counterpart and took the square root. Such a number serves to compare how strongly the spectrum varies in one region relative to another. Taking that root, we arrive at 1.4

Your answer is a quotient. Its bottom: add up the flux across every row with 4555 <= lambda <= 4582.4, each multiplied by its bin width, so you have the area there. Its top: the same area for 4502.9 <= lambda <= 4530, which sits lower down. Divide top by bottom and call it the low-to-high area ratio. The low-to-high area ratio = 0.96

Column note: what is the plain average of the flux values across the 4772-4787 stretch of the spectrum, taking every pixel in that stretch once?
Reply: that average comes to 21.4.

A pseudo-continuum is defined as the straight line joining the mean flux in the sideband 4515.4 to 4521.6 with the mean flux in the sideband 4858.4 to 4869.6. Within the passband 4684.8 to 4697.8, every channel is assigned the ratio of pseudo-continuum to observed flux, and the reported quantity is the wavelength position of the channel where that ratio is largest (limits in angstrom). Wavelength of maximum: 4690.23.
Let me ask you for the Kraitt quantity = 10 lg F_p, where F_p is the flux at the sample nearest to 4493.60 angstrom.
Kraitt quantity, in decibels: 12.87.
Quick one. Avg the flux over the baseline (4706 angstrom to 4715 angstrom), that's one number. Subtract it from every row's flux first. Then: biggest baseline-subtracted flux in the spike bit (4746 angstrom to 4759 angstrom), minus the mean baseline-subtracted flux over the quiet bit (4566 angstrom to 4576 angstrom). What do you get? 2.8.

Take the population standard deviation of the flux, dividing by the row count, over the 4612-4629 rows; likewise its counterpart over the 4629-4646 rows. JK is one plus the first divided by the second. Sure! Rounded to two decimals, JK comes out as 1.93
